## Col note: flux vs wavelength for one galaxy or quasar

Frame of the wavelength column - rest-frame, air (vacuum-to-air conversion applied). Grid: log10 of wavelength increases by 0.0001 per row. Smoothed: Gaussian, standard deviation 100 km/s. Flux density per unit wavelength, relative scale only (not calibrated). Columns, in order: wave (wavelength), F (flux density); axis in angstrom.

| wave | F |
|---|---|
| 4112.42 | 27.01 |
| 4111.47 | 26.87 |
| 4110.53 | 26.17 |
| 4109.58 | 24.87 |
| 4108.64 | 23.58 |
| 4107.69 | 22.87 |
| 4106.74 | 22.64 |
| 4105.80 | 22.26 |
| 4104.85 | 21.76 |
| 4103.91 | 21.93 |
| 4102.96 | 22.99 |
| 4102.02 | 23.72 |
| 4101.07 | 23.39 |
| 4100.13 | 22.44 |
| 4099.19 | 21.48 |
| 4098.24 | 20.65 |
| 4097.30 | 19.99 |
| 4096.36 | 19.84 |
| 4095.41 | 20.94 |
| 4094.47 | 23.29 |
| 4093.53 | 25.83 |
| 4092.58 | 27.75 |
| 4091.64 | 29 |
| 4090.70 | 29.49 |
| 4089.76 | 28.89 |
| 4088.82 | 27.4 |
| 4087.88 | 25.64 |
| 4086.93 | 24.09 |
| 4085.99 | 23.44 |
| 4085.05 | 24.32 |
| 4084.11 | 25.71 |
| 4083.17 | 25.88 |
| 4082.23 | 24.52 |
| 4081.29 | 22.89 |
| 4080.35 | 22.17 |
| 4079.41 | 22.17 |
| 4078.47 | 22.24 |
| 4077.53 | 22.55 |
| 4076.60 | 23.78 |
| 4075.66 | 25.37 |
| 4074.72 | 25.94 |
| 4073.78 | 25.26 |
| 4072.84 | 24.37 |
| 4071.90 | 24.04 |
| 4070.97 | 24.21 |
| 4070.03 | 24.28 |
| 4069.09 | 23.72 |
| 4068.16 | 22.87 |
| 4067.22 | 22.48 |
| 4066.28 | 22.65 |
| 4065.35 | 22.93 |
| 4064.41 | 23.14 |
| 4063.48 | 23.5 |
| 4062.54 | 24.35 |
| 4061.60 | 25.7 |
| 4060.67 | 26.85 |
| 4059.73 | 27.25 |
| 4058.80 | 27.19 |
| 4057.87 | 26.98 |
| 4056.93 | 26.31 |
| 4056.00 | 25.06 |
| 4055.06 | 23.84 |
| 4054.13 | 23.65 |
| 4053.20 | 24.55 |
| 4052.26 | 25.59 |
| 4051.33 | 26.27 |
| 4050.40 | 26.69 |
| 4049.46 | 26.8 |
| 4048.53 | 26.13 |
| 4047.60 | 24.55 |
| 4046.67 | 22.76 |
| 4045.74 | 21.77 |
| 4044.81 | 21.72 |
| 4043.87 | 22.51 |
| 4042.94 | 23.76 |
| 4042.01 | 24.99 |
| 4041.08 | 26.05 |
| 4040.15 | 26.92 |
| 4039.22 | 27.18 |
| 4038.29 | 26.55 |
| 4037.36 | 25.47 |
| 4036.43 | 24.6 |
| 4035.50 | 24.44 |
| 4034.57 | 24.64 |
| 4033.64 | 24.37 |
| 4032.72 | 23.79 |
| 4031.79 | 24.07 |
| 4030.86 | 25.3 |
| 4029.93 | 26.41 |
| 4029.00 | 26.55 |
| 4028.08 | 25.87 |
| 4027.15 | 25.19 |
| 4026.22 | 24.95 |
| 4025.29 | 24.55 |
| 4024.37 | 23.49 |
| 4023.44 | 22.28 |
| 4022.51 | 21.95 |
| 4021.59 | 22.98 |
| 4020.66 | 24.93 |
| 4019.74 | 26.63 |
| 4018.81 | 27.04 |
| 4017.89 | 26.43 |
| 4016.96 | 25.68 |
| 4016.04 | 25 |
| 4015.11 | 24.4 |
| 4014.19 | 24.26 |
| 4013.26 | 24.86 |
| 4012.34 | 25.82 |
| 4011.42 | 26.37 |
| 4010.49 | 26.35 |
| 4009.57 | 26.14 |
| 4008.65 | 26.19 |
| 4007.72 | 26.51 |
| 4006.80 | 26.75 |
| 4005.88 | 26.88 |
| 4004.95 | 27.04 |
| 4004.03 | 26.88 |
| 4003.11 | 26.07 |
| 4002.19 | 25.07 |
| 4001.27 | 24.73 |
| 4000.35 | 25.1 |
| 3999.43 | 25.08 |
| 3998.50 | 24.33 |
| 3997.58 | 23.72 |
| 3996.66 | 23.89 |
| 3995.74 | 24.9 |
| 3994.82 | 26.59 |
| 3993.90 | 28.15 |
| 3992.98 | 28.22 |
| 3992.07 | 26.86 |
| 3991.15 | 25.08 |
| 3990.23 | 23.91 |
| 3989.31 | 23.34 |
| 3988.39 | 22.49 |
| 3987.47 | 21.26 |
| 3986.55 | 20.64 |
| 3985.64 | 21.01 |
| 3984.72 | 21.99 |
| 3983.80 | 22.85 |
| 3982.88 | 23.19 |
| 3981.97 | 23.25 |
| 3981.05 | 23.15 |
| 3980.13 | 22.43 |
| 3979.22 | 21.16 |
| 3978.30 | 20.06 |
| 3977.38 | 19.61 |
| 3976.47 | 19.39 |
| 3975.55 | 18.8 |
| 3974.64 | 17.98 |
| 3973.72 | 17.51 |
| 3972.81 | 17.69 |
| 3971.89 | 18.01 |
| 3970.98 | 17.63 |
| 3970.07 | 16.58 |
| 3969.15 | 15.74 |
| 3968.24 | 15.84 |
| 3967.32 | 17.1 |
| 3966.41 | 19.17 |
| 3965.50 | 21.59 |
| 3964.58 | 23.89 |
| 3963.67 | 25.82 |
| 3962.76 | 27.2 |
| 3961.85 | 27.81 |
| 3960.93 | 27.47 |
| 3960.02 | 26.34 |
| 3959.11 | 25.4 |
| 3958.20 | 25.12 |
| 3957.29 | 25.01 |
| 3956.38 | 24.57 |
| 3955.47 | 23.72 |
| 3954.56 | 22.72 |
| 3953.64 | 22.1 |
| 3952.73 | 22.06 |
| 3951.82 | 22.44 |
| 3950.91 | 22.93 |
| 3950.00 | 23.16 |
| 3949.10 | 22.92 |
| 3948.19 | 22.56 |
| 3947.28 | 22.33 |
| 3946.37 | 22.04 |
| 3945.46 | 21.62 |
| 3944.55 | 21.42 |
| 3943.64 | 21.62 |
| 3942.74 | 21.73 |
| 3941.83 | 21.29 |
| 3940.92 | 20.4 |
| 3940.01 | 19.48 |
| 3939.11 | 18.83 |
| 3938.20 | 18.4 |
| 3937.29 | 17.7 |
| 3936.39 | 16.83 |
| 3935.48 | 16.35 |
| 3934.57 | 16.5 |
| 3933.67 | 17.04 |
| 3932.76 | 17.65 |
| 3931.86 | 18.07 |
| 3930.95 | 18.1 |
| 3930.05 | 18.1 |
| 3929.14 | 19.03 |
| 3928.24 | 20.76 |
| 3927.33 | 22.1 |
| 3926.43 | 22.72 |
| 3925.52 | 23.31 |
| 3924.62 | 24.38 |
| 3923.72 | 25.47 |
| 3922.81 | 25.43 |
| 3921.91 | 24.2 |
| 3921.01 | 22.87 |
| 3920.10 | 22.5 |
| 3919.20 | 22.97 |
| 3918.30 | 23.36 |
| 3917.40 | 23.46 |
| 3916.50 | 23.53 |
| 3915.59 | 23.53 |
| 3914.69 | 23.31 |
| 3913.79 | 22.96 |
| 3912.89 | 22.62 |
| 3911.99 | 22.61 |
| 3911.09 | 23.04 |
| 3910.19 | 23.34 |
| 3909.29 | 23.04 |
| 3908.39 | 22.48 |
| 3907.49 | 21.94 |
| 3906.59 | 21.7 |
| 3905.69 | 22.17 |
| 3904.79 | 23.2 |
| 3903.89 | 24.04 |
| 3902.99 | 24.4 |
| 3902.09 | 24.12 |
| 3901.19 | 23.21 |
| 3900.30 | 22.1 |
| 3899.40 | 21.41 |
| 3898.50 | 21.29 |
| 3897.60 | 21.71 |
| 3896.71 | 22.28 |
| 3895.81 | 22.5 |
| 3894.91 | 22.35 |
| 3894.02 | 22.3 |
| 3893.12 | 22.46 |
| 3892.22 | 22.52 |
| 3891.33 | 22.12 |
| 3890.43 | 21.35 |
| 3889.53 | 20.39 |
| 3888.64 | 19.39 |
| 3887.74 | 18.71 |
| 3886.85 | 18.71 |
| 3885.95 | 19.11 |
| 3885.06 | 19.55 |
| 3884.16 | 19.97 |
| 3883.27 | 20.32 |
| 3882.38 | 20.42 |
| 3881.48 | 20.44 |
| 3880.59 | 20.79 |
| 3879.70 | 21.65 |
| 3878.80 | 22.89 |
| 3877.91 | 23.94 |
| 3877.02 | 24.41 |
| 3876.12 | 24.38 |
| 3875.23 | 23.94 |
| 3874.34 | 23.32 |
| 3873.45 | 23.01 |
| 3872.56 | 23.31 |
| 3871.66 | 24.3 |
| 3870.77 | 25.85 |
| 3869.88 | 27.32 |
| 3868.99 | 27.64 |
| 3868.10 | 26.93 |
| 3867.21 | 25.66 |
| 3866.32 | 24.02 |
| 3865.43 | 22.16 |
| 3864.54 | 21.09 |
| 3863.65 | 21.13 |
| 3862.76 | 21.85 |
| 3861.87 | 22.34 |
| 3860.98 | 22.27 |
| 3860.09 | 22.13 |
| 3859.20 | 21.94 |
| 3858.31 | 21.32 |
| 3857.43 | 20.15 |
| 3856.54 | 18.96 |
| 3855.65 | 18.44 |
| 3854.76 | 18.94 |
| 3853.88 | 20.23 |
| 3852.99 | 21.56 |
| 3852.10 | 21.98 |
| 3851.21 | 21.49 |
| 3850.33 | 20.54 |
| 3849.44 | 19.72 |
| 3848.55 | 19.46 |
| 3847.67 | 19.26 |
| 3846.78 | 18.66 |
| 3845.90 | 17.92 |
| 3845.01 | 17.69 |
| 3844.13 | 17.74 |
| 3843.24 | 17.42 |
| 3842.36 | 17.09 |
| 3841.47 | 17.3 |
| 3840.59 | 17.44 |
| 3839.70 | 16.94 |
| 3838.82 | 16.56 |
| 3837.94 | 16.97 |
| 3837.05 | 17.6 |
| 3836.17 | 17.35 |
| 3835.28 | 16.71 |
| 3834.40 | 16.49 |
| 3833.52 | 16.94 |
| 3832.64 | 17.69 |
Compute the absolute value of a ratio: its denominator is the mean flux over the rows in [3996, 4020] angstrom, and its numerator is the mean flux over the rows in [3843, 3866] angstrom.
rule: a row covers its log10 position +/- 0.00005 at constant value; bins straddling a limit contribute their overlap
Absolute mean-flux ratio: 0.79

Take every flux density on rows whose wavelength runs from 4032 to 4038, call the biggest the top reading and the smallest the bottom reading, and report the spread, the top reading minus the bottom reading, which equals 1.7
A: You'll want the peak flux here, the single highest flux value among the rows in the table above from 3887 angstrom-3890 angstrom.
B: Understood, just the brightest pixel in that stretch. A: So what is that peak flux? 20.39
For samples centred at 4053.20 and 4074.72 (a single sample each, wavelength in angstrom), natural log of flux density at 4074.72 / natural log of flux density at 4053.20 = 1.02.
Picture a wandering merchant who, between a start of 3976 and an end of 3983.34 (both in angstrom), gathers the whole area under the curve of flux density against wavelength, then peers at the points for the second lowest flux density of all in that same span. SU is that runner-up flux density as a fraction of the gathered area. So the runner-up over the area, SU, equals 0.12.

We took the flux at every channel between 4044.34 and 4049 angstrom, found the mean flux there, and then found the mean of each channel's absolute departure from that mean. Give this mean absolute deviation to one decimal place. 1.6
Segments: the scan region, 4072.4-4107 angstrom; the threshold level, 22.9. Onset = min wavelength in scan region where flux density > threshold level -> 4072.84 angstrom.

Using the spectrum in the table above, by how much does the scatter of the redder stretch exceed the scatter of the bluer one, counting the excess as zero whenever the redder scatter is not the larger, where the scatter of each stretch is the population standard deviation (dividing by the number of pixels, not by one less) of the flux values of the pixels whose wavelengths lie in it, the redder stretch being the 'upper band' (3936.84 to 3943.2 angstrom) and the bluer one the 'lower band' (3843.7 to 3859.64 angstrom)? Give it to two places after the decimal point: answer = 0.00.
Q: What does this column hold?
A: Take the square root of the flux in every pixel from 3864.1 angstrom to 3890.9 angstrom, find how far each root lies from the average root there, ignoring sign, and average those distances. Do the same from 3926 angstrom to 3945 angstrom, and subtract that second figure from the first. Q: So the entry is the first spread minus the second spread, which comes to 0.037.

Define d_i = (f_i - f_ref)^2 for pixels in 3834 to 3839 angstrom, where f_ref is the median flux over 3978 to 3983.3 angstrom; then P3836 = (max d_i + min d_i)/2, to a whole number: 33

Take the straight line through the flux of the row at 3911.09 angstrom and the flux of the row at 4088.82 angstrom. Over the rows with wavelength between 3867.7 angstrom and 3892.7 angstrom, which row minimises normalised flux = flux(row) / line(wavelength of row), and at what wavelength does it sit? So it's 3887.74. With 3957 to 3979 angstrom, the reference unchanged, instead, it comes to 3969.15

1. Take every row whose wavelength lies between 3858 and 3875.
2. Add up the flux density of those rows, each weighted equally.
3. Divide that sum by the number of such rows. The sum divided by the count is 24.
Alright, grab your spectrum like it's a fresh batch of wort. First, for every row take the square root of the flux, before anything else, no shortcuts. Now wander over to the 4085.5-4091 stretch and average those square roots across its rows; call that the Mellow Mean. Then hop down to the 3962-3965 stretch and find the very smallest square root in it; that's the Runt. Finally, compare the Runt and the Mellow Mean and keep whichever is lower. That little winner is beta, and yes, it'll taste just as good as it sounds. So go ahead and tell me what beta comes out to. 4.89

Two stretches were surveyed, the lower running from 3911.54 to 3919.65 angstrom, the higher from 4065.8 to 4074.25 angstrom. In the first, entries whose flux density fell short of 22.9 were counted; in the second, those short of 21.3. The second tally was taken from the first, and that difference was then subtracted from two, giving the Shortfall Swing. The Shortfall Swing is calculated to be 0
